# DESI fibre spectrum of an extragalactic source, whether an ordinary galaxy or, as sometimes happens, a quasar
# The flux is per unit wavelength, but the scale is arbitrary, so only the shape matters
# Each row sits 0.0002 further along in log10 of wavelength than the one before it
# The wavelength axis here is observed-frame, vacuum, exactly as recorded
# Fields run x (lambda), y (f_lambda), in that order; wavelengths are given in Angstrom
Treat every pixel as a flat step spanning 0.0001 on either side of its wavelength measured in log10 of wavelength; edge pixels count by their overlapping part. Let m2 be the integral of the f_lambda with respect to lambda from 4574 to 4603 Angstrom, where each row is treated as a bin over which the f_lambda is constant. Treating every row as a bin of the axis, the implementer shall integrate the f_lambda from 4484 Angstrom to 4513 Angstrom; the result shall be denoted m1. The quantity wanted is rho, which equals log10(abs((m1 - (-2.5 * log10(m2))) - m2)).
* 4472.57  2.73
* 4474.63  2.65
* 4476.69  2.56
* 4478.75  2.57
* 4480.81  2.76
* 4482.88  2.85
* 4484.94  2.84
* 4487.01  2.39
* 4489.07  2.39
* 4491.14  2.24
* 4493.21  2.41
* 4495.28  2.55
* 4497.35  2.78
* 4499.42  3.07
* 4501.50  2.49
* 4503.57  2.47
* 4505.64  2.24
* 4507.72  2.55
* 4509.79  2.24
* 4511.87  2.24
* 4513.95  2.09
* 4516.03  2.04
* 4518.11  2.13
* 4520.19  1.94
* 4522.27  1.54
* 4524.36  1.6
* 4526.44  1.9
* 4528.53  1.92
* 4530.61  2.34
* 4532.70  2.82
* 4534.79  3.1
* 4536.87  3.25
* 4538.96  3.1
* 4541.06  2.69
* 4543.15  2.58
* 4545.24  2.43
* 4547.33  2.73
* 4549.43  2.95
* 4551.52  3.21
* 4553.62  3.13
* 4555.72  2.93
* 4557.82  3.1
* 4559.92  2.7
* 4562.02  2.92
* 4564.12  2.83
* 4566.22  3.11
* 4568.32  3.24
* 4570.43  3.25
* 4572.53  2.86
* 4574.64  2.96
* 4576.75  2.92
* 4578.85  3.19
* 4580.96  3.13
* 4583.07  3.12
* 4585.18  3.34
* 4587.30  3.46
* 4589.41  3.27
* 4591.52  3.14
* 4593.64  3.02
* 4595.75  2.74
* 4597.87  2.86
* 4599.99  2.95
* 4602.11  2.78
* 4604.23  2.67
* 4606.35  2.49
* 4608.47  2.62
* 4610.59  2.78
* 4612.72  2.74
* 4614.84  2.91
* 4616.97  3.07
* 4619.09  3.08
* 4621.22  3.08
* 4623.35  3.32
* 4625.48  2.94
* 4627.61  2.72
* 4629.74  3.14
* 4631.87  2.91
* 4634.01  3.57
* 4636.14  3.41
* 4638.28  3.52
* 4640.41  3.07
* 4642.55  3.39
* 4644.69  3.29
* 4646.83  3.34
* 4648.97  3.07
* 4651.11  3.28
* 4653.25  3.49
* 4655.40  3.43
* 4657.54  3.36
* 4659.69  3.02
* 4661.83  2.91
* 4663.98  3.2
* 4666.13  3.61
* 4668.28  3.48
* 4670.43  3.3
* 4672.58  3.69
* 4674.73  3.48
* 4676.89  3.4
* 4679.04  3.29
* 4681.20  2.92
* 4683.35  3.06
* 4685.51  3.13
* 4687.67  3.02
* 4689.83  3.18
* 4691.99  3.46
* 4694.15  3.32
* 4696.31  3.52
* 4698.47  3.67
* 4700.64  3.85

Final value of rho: 1.1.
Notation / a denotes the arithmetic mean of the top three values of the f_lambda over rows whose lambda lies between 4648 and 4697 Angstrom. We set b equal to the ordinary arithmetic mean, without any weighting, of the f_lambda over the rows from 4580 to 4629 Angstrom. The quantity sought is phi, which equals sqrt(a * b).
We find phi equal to 3.271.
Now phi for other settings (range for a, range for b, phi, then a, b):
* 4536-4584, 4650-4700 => 3.280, 3.2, 3.31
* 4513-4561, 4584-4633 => 3.075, 3.2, 2.96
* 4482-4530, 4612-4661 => 3.047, 2.9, 3.18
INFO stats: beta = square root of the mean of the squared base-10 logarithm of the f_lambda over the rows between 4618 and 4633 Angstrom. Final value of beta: 0.48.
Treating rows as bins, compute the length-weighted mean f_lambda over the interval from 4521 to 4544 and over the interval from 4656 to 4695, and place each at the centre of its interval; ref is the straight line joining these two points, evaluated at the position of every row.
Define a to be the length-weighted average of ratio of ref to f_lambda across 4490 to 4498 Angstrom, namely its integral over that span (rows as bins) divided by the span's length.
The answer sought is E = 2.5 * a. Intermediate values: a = 0.90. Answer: 2.24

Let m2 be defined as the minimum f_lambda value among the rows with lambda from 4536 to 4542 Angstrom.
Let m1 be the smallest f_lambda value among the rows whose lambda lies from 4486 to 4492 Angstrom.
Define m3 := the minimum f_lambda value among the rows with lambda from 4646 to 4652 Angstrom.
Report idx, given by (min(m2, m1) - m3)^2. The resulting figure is 0.69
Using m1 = 2.24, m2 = 2.69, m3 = 3.07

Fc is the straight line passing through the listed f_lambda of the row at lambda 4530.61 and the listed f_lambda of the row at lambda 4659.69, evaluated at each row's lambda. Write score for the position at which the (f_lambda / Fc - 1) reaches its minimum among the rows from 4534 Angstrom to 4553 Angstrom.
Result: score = 4545.24 Angstrom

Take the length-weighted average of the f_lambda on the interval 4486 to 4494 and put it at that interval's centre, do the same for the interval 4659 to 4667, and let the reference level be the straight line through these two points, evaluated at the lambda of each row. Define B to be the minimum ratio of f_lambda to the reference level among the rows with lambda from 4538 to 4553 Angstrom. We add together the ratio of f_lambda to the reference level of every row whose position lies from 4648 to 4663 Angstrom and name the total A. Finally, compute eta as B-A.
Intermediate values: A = 7.17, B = 0.93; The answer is -6.2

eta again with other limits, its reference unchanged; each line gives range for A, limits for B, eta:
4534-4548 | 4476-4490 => -6.6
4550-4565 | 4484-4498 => -6.8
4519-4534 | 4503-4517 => -4.7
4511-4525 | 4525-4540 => -4.7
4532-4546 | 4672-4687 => -6.8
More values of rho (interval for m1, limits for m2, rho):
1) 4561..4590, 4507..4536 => 1.5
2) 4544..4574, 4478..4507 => 1.3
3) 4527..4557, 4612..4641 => 0.2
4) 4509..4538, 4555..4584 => 1.3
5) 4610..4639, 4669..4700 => 0.9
